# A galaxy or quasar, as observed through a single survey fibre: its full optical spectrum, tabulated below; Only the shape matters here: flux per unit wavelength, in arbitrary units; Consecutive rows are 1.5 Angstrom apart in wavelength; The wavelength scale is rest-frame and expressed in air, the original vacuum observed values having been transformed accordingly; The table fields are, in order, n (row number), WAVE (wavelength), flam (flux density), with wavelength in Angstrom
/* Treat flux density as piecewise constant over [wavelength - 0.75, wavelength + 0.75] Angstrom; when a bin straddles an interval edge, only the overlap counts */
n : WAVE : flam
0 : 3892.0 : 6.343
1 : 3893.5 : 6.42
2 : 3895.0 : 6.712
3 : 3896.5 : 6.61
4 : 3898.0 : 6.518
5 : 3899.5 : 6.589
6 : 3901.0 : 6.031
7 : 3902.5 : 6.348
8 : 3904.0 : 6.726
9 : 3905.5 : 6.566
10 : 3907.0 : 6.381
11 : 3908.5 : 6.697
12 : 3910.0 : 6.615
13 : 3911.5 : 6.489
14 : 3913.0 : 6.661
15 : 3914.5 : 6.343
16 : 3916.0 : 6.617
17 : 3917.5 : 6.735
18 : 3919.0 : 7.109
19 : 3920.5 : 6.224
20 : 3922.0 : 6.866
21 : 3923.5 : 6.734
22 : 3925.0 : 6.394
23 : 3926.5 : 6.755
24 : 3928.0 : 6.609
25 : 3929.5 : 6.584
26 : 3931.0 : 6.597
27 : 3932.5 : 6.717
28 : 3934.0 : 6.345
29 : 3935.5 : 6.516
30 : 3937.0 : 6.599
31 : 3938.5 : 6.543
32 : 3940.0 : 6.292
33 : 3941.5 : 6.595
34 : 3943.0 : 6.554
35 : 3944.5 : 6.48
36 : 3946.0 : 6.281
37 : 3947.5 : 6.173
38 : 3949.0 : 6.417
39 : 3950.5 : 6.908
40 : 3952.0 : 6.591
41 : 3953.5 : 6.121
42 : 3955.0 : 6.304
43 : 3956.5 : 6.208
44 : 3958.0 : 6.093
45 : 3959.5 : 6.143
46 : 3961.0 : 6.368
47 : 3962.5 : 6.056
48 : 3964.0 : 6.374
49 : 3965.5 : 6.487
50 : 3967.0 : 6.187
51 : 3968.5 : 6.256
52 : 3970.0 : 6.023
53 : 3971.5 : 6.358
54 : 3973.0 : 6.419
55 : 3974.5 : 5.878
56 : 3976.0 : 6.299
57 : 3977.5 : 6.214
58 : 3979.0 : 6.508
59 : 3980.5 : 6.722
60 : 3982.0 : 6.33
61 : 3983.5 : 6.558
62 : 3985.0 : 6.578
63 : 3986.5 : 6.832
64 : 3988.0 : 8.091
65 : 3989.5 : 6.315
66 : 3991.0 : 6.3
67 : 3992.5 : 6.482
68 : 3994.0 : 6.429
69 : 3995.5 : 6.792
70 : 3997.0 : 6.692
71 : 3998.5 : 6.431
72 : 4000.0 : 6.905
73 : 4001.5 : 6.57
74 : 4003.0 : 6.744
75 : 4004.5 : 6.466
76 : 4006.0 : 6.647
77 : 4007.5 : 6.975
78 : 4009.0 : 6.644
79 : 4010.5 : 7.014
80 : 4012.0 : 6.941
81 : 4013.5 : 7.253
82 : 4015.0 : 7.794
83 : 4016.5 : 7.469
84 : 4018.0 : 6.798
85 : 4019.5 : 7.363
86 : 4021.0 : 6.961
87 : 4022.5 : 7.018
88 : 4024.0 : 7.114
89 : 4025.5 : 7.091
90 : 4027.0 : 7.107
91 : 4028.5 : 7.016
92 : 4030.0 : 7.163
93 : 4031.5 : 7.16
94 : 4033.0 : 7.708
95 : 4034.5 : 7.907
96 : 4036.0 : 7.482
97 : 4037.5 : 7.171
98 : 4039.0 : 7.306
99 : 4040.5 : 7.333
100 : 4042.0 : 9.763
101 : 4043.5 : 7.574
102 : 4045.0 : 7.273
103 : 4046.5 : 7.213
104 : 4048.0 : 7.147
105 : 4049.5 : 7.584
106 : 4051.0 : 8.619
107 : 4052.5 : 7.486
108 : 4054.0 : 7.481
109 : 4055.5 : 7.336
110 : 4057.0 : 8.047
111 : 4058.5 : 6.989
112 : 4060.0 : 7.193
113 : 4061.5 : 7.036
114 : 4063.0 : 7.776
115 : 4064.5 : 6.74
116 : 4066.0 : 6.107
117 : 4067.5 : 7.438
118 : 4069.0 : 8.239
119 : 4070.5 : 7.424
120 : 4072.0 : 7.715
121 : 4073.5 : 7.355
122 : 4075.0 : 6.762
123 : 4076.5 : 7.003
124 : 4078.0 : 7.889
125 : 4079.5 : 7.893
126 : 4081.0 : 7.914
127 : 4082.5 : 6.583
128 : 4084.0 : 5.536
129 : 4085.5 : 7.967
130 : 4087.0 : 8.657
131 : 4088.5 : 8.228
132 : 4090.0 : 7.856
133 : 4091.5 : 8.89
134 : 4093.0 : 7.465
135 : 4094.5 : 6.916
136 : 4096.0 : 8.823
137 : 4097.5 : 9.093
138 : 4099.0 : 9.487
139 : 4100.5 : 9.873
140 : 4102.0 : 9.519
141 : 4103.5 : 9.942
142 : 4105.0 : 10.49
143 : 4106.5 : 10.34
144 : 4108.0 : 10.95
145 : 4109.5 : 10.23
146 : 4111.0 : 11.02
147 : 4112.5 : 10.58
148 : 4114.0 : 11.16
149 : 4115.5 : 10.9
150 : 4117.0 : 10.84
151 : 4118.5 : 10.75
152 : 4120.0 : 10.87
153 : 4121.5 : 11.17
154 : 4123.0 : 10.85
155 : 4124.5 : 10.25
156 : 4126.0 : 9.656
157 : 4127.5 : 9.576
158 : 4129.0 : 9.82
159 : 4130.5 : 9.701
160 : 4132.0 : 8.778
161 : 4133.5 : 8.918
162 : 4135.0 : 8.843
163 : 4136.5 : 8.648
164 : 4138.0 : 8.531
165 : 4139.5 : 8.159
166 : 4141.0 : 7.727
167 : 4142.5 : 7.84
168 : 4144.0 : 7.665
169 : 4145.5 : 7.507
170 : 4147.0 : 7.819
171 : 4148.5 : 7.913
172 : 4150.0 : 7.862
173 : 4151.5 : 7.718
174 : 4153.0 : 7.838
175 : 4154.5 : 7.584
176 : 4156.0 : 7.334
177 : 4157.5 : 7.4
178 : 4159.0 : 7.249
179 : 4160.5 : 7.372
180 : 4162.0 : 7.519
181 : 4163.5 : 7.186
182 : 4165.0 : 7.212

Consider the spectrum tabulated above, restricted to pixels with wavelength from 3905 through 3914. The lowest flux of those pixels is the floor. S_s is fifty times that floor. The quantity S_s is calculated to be 319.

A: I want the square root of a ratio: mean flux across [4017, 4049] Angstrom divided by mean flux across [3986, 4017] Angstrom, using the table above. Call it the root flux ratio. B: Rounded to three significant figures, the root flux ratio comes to 1.04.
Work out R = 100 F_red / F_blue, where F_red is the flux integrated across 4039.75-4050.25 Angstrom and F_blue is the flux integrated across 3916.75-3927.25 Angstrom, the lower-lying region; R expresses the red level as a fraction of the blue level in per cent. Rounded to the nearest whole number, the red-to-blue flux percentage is 115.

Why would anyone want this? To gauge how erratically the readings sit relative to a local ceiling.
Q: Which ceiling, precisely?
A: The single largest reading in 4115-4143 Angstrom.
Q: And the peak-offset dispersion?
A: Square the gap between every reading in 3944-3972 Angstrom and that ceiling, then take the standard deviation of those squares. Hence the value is 2.0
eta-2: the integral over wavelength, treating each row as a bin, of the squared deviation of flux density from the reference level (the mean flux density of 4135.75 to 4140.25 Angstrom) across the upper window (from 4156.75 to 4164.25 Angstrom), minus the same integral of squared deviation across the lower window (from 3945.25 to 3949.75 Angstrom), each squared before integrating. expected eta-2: -12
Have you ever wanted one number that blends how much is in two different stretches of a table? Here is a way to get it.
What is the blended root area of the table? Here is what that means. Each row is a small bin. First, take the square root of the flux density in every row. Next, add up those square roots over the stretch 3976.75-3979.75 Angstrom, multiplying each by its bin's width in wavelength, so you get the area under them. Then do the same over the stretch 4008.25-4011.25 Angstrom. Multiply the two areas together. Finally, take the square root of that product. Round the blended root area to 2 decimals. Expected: 7.70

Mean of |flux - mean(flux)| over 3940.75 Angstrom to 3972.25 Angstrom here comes 0.17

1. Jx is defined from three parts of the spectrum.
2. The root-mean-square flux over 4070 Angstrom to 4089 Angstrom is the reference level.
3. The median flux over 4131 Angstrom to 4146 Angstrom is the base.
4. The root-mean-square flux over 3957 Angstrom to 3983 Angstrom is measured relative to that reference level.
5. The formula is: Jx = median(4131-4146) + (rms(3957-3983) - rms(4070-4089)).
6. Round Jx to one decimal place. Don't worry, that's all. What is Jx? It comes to 7.1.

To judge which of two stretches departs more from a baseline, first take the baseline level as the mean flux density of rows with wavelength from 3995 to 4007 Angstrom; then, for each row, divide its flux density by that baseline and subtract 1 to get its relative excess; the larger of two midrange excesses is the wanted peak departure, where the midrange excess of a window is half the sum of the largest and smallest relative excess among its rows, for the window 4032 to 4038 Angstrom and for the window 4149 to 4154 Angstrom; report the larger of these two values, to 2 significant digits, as 0.17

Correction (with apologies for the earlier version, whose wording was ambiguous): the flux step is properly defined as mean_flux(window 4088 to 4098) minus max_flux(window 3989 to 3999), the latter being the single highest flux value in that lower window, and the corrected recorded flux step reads 1.4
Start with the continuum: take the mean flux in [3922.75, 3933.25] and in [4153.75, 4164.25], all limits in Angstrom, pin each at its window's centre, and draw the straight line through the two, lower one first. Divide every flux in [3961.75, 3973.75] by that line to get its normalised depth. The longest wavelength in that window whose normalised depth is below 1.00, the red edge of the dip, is 3973.0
